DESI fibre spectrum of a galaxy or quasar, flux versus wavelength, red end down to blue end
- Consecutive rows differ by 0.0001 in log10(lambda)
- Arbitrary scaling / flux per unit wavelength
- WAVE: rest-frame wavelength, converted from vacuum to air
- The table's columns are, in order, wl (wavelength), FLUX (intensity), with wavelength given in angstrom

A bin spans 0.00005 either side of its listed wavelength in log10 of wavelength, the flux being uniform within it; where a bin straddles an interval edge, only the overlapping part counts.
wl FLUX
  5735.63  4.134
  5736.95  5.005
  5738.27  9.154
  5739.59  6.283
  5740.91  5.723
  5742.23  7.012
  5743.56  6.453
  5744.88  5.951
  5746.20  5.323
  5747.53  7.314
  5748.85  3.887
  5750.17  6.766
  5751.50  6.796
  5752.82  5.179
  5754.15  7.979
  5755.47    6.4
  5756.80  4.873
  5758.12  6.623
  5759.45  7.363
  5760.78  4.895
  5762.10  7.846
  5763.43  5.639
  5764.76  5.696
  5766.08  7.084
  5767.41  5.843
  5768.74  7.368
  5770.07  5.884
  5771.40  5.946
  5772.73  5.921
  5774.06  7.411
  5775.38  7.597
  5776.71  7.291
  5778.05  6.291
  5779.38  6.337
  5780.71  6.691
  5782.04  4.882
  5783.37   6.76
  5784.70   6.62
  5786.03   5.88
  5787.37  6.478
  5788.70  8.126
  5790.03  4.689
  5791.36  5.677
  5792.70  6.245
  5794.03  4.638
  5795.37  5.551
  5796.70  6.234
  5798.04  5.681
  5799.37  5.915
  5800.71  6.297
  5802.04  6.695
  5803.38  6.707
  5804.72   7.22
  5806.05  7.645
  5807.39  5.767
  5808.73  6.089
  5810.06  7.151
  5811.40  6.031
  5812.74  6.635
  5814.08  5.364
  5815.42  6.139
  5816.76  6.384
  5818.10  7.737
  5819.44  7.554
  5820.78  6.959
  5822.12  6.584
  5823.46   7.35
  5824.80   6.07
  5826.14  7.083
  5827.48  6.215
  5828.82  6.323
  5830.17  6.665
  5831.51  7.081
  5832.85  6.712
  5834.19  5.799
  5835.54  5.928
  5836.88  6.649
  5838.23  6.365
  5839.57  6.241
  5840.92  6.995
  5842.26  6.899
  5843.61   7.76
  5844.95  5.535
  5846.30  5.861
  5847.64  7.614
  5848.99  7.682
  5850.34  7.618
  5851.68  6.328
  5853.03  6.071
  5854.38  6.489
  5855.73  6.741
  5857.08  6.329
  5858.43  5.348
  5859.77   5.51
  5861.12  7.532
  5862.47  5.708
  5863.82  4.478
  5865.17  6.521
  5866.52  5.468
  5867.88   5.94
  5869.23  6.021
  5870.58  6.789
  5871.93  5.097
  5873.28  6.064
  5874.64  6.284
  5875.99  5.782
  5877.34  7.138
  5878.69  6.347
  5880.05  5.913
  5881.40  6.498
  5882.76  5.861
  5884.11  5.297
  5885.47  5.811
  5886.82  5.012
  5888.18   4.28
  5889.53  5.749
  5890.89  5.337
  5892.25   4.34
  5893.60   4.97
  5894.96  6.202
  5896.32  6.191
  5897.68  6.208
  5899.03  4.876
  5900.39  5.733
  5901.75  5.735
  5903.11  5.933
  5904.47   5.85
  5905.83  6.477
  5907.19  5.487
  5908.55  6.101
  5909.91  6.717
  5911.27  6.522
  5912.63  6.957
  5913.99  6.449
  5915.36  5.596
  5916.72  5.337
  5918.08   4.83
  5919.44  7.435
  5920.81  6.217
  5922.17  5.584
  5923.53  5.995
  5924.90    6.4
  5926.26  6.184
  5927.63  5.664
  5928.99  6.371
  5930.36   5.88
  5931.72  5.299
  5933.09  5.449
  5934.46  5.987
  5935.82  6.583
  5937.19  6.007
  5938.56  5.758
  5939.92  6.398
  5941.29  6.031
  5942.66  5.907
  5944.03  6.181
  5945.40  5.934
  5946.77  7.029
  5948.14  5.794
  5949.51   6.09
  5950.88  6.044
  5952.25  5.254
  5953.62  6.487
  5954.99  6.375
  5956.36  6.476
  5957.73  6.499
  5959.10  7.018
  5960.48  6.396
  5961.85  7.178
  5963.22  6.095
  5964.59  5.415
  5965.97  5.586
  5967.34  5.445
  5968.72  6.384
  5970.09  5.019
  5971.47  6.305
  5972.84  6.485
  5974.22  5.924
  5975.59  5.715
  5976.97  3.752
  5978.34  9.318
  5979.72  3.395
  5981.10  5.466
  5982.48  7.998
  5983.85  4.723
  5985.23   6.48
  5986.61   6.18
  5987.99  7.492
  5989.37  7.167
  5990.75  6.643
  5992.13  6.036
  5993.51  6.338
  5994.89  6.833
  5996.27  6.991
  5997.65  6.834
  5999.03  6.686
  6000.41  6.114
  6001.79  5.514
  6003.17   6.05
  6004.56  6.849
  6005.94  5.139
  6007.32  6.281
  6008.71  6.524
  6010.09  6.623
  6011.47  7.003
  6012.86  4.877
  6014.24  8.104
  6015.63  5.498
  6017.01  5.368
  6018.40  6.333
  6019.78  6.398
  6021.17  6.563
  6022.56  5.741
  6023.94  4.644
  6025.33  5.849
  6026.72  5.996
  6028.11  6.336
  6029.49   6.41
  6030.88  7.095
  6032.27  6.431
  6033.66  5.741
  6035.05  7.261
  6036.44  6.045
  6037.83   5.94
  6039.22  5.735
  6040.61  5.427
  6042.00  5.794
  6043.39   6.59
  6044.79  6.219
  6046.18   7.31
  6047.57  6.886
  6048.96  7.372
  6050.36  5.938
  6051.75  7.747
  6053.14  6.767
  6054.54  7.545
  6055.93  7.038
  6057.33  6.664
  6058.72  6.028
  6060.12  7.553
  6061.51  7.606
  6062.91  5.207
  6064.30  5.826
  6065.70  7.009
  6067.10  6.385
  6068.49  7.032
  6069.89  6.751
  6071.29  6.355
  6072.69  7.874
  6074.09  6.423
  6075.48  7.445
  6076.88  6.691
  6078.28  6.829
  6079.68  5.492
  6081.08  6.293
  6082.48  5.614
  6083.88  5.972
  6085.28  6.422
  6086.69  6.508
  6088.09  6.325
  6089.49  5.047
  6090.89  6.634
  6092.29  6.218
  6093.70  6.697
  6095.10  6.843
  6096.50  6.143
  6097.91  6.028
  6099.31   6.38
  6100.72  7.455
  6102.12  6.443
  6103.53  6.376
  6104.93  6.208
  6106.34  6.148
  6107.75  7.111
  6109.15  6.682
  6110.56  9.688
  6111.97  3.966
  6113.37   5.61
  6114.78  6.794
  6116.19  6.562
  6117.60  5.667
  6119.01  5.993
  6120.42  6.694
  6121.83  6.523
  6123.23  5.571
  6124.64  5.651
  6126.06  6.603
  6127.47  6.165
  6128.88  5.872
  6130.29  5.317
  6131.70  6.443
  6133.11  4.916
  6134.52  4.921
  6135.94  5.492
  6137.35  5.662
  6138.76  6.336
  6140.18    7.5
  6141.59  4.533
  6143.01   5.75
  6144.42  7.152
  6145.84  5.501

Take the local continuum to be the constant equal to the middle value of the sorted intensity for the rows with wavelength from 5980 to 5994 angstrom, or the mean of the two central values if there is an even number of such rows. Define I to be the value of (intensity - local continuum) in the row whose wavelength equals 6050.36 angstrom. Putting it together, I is -0.5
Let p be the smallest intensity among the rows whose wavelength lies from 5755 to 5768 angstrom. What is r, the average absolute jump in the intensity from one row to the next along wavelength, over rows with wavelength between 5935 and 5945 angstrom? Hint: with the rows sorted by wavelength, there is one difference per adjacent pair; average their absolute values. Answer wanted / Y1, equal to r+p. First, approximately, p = 4.873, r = 0.37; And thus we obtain 5.2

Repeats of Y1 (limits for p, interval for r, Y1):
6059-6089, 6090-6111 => 5.8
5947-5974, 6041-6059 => 5.8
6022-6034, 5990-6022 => 5.4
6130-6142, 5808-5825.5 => 5.3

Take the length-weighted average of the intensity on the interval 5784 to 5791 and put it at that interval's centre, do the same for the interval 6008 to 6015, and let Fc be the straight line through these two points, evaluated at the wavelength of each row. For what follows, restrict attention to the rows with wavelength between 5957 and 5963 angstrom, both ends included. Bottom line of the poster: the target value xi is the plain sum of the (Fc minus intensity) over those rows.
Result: -0.9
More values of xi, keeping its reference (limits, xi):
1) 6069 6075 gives -0.7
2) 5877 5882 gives -0.1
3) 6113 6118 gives 2.3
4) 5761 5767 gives -1.0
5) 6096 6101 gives 0.9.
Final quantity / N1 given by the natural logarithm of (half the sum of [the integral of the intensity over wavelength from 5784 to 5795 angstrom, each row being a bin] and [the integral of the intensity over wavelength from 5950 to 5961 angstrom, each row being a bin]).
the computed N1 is 4.2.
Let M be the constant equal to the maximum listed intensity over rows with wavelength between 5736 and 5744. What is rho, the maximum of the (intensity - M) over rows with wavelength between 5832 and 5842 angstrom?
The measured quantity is -2.2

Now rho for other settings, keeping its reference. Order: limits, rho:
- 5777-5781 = -2.5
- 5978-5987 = 0.2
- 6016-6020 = -2.8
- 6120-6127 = -2.5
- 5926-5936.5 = -2.6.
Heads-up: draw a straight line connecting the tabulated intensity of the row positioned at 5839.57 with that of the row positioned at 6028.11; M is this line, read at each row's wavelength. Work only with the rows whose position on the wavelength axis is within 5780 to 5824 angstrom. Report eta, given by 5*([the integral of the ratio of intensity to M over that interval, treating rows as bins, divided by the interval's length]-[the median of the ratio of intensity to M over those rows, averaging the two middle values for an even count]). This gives -0.003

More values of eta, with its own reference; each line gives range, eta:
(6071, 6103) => 0.014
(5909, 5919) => -0.282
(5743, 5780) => -0.008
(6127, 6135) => 0.015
